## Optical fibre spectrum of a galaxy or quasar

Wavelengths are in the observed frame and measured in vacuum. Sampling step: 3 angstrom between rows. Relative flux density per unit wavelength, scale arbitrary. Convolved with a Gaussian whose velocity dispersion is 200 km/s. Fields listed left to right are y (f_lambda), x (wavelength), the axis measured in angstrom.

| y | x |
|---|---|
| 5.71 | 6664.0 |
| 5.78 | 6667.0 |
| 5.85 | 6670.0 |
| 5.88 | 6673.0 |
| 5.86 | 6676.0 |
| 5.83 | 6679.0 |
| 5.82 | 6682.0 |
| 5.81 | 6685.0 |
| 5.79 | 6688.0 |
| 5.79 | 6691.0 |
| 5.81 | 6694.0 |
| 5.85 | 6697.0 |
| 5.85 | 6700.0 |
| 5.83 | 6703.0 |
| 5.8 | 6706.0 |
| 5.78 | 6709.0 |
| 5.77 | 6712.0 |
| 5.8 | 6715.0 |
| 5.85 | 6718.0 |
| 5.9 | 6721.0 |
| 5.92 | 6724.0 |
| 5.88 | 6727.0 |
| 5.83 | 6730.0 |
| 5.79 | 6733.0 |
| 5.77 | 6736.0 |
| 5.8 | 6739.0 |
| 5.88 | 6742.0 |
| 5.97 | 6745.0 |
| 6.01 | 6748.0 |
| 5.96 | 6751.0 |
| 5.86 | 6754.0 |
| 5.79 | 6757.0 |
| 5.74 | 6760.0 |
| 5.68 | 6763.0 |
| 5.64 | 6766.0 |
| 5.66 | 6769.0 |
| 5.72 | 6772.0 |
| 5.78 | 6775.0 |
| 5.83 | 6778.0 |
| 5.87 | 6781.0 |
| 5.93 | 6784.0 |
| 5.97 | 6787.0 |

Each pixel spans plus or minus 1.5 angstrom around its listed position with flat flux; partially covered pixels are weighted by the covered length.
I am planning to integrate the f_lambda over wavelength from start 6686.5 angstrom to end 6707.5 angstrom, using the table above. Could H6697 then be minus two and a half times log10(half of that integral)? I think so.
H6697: -4.5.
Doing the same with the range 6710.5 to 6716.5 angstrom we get -3.1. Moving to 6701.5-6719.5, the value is -4.3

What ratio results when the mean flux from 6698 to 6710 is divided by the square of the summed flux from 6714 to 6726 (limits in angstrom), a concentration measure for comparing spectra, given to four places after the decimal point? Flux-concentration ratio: 0.0106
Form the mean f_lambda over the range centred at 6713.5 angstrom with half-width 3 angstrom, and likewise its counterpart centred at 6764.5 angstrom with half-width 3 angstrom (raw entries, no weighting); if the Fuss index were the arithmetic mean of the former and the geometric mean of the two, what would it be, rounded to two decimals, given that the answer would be 5.75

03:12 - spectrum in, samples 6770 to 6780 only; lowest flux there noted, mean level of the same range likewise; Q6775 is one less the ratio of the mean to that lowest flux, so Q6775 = -0.010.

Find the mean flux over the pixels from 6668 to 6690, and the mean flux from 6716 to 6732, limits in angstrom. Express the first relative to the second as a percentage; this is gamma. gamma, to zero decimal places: 99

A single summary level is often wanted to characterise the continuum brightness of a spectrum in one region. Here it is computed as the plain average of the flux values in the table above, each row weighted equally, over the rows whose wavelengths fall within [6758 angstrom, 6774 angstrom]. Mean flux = 5.69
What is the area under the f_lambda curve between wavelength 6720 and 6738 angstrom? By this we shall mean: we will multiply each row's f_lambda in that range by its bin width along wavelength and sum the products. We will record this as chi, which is 105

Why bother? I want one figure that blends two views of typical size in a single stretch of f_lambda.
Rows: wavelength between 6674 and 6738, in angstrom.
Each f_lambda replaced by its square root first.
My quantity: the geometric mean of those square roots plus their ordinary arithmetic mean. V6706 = 4.83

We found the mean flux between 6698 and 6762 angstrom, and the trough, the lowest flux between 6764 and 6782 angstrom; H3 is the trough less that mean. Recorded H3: -0.21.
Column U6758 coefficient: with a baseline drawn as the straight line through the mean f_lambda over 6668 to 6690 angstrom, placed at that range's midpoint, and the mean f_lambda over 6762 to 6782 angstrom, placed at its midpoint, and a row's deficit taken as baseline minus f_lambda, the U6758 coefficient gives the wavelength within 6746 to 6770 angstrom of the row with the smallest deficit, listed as 6748.0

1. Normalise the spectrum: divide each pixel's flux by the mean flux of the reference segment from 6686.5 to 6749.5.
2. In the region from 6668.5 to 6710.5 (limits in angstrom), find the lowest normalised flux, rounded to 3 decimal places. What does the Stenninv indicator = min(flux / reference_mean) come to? 0.989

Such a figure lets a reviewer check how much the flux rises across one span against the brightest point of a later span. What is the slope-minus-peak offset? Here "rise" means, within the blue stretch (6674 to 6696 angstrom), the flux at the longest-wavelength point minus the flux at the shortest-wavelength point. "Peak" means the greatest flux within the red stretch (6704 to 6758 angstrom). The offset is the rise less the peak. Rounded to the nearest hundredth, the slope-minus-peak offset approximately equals -6.06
